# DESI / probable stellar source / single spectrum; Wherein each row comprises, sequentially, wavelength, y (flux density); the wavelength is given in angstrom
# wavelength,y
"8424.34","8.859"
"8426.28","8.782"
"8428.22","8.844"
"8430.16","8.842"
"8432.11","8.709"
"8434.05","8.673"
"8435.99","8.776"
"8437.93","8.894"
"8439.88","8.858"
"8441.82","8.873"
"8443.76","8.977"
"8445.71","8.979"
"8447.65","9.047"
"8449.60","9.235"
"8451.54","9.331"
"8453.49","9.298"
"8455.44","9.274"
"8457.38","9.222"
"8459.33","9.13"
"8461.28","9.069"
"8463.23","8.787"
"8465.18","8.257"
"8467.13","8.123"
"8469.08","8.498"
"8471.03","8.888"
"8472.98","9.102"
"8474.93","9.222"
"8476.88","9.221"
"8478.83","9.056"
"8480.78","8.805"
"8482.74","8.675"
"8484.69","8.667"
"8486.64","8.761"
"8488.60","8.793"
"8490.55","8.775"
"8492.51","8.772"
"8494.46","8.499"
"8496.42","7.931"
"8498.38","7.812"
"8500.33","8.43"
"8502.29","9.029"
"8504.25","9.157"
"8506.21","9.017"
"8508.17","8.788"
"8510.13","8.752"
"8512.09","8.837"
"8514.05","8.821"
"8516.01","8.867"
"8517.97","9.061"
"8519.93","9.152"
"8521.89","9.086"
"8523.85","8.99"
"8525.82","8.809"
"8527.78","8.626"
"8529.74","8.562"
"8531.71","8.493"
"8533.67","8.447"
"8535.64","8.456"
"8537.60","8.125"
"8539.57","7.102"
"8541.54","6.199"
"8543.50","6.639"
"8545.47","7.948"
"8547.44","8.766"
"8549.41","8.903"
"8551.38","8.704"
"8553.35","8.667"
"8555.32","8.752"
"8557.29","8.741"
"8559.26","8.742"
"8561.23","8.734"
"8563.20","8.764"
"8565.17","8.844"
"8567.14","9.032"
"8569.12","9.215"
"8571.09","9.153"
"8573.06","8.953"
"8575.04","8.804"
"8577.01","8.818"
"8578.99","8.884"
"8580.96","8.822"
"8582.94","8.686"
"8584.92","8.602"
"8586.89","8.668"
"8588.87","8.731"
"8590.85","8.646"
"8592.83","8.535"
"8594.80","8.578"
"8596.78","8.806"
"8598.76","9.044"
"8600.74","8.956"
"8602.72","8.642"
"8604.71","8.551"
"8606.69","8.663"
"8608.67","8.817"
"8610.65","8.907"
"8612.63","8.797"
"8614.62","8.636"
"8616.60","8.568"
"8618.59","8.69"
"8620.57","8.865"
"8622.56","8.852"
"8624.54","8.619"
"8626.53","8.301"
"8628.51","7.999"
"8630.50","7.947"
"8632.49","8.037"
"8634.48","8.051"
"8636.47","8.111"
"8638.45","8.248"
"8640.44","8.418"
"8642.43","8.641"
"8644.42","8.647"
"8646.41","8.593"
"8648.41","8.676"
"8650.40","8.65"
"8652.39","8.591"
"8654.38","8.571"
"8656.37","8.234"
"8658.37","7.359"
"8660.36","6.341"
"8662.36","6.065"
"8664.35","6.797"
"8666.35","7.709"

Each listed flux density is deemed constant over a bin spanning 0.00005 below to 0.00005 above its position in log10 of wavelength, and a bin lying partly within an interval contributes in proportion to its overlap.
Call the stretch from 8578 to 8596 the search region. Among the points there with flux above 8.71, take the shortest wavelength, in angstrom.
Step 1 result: 8578.99 angstrom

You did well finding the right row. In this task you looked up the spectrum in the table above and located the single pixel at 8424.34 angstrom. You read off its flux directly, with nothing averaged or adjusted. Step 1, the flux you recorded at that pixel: 8.859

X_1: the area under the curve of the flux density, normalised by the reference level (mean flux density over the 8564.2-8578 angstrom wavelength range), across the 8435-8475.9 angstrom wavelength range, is 40.8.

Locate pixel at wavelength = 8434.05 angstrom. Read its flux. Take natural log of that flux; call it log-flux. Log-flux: 2.16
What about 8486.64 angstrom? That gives 2.17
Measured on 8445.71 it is 2.19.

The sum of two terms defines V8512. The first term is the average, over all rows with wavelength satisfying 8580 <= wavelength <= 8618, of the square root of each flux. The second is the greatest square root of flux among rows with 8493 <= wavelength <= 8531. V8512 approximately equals 5.98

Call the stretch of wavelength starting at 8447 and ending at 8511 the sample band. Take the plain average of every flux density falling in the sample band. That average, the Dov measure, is 8.83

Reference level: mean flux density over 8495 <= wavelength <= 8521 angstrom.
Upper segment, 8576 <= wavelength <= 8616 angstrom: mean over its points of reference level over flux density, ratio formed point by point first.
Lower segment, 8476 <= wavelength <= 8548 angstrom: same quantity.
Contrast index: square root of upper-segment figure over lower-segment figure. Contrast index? 0.98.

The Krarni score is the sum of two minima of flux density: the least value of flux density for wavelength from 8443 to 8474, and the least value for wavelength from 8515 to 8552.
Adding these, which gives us 14.3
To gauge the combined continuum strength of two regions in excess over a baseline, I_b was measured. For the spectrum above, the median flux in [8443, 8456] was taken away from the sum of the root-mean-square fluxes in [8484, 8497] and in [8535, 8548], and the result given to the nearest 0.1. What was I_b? 7.0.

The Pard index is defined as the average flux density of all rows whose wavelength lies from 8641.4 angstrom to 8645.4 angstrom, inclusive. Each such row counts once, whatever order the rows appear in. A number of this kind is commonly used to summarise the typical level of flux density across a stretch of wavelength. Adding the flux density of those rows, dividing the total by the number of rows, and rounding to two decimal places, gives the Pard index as 8.64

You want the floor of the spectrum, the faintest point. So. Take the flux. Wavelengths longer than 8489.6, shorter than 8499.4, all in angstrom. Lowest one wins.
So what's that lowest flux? 7.812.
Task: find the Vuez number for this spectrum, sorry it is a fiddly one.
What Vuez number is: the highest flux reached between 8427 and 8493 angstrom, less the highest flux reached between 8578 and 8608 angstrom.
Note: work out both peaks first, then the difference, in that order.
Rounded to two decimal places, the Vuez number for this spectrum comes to 0.29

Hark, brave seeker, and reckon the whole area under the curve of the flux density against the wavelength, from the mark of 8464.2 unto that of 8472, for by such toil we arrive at 65.8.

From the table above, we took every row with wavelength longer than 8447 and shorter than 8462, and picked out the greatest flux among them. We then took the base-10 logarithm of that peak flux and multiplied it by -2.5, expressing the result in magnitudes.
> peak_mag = -2.42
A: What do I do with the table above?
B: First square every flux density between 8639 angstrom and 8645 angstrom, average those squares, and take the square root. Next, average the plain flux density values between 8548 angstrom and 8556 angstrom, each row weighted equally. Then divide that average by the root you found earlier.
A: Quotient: 1.02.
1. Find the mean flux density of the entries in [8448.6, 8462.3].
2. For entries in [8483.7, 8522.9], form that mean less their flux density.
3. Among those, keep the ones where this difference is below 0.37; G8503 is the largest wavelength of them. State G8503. 8521.89 angstrom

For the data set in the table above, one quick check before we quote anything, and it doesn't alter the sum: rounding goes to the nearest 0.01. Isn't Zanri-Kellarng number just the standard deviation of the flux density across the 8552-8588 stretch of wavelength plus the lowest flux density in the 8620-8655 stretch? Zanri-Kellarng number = 8.11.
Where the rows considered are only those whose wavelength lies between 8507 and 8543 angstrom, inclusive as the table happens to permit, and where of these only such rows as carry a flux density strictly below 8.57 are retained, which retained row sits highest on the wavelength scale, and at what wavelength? 8541.54 angstrom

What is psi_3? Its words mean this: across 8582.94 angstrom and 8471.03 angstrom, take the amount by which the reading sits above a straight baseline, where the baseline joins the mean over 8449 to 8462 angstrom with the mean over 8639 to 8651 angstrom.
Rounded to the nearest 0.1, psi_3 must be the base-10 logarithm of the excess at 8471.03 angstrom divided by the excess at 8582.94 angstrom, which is 0.4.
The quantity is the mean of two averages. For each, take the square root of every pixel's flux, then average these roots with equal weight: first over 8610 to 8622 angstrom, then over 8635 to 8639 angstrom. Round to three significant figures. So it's 2.91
